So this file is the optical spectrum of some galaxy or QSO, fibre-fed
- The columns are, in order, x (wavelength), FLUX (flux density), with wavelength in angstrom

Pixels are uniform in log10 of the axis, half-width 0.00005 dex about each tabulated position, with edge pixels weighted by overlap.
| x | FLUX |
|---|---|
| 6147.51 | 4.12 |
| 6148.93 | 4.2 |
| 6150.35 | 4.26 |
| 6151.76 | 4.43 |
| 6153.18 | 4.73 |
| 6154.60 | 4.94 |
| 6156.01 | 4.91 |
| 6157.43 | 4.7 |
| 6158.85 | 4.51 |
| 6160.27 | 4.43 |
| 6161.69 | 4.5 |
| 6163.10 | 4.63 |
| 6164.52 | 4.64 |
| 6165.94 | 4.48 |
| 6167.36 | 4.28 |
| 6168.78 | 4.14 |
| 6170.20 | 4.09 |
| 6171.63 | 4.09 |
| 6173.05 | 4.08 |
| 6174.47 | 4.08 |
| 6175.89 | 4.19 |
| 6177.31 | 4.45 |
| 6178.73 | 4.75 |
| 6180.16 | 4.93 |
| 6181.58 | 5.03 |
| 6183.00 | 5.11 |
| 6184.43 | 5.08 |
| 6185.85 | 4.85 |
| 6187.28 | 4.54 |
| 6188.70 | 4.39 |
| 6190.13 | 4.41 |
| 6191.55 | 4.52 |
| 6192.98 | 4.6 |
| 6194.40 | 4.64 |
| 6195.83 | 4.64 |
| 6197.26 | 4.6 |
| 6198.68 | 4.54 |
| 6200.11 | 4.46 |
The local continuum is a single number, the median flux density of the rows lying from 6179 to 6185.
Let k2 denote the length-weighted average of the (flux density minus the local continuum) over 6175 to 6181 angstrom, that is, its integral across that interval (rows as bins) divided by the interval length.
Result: -0.48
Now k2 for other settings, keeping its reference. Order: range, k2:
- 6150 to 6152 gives -0.72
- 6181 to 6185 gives 0.02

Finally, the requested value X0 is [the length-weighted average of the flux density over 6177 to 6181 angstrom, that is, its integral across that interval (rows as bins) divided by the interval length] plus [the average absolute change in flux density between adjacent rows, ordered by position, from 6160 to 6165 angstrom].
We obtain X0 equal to 4.82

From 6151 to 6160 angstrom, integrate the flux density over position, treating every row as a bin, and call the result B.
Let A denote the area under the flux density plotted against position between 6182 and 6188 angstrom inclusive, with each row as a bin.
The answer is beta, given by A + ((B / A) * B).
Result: 90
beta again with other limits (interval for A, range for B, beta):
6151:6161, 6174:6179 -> 57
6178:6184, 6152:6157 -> 49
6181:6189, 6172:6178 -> 55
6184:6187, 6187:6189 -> 20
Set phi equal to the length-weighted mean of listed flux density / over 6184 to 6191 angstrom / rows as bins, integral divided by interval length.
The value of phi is 4.64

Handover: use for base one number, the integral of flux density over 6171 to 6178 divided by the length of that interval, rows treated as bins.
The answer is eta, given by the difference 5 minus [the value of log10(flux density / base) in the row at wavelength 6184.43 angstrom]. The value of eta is 4.92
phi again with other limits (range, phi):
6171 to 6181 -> 4.38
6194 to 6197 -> 4.62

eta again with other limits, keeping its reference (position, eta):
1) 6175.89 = 5.00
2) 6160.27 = 4.98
